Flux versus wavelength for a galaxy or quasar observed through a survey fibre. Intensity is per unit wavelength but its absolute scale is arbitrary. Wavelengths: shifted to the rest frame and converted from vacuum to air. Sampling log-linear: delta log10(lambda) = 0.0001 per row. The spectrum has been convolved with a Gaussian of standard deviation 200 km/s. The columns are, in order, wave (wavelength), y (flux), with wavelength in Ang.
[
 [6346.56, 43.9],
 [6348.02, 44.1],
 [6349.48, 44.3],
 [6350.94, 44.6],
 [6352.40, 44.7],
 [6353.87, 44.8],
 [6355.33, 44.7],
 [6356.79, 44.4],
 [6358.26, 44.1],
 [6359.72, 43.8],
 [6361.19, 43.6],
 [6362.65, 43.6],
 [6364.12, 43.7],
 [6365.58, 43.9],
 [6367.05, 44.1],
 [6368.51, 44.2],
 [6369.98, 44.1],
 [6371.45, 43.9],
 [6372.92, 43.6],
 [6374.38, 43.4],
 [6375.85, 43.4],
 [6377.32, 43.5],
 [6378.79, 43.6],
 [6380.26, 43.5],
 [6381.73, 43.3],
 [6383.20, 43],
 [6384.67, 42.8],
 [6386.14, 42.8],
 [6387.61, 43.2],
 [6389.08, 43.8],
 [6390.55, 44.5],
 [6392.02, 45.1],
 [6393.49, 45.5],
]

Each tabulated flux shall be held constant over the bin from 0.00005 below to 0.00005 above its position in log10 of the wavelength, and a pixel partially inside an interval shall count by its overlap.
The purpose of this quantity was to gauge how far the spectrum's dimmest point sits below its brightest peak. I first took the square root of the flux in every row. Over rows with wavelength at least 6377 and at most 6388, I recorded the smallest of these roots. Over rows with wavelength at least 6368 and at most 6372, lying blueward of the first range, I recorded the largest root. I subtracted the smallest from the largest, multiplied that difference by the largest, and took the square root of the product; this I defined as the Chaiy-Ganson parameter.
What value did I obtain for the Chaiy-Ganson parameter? 0.840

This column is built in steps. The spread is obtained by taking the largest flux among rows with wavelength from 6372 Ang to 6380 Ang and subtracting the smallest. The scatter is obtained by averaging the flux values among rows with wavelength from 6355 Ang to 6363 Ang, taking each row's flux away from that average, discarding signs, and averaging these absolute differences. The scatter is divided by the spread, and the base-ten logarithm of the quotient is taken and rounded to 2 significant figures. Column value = 0.26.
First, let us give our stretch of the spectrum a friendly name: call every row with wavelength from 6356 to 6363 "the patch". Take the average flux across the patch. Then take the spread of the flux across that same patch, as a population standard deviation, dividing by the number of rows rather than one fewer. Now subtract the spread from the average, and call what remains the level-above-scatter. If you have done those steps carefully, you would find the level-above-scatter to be 43.6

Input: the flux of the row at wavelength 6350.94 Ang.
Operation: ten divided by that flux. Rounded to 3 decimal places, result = 0.224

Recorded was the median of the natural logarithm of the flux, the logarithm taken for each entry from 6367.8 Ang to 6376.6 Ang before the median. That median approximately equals 3.78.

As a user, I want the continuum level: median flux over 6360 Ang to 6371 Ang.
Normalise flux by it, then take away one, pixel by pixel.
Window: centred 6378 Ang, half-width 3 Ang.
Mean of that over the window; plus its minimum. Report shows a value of -0.021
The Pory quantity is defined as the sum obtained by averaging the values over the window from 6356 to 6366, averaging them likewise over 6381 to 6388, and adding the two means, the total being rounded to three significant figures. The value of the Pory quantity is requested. 86.9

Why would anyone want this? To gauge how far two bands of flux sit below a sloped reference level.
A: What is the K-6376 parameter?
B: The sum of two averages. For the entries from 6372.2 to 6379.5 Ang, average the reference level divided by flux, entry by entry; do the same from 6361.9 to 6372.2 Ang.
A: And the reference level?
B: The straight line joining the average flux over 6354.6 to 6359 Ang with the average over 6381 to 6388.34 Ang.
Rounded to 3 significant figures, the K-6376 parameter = 2.00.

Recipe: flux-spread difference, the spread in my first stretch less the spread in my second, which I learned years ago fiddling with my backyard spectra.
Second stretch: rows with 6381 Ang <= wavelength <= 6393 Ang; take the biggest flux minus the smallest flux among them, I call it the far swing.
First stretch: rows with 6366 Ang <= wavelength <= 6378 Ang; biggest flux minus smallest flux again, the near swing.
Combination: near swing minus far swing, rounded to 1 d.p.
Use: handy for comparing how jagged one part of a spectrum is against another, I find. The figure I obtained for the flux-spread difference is -1.5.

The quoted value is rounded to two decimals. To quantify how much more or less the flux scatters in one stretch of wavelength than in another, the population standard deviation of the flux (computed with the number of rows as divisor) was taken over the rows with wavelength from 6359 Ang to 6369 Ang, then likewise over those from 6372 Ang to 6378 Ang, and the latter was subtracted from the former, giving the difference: 0.14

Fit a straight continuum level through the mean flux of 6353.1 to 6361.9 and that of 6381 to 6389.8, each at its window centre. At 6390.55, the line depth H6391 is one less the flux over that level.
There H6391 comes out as -0.036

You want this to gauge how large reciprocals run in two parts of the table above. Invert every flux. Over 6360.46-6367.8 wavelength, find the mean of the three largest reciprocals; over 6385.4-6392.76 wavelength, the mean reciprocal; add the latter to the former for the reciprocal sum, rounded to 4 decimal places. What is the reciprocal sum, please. 0.0457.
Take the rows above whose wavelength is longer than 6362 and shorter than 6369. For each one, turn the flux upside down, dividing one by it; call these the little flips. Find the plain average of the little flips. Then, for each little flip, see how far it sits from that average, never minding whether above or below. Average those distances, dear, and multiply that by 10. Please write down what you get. 0.0010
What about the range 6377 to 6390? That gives 0.0016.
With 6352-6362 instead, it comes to 0.0020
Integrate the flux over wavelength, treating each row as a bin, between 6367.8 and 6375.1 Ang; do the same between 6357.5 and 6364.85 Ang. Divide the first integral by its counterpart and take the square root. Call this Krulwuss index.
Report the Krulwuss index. 1.00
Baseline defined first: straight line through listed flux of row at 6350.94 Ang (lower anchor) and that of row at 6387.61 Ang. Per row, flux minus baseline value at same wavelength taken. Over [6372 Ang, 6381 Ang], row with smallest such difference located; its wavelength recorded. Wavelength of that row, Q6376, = 6374.38 Ang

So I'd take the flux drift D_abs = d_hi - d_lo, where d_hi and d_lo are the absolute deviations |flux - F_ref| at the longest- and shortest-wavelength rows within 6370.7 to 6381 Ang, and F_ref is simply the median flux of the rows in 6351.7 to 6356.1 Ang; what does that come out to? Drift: 0.4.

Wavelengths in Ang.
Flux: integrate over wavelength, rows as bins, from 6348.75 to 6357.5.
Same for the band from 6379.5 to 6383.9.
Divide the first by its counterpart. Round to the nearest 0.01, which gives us 2.05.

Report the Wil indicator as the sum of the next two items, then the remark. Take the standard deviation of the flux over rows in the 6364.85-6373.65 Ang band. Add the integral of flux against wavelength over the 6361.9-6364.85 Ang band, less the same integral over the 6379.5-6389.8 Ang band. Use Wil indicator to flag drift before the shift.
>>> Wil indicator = -316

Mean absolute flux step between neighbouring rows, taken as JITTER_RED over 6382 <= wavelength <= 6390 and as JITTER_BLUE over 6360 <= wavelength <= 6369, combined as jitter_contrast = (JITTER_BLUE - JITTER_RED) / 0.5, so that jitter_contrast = -0.36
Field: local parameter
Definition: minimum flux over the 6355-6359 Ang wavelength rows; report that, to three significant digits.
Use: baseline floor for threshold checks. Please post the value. 44.1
